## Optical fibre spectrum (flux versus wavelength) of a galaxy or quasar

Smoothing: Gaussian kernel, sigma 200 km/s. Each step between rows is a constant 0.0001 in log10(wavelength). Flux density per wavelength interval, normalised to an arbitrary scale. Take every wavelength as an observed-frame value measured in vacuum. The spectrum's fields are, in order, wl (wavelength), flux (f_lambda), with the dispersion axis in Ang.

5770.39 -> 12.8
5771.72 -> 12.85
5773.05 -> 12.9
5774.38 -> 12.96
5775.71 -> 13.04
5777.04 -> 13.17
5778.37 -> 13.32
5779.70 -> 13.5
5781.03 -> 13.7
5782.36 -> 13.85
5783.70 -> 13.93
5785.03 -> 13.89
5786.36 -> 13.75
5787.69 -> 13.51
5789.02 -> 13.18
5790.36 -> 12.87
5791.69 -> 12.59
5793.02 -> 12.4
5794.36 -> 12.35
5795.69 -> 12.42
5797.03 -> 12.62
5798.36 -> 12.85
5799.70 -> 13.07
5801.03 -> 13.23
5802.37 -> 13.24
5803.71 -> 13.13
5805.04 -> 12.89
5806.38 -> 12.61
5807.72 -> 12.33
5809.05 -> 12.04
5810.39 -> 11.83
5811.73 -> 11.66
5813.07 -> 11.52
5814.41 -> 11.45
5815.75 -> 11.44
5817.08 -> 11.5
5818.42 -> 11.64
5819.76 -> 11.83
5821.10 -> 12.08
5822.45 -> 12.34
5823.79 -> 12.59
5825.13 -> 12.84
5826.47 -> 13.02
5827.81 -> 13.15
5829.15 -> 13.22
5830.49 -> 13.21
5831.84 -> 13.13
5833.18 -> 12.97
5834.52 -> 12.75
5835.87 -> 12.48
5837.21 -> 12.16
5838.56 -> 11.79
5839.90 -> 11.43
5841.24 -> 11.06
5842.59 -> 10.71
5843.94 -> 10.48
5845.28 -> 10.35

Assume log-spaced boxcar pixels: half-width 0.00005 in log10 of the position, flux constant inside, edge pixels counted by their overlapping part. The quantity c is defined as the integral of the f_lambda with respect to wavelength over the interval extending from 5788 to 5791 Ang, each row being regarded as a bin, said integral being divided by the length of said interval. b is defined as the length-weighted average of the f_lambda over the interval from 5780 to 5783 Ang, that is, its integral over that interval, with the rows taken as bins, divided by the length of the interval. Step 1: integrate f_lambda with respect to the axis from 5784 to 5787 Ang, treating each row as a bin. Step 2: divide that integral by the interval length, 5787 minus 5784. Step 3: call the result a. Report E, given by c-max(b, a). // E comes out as -0.8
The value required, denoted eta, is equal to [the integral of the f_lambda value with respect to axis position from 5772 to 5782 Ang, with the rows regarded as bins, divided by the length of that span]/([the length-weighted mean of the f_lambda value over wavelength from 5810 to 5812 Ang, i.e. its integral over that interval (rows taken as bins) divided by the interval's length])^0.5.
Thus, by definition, 3.86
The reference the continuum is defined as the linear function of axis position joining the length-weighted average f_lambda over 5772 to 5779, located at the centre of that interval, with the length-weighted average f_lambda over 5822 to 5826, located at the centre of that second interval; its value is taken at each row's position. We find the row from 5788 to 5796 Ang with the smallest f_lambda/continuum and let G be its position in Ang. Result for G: 5794.36 Ang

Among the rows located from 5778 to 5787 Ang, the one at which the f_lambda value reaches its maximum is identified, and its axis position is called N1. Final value 5783.70 Ang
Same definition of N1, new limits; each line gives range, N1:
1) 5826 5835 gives 5829.15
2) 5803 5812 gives 5803.71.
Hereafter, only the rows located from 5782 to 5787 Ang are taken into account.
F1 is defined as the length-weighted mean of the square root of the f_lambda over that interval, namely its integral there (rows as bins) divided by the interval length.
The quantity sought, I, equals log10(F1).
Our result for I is 0.570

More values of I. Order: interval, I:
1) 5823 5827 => 0.554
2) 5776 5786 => 0.567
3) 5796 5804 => 0.556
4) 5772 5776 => 0.556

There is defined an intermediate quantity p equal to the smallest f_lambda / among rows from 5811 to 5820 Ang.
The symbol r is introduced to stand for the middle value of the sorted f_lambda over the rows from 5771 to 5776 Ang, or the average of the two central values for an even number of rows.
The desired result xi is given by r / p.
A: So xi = 1.13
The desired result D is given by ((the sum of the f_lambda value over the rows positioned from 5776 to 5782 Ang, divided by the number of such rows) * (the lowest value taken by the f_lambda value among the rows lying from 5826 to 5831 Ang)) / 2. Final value 87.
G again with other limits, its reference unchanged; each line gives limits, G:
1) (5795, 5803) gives 5795.69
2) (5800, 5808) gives 5807.72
